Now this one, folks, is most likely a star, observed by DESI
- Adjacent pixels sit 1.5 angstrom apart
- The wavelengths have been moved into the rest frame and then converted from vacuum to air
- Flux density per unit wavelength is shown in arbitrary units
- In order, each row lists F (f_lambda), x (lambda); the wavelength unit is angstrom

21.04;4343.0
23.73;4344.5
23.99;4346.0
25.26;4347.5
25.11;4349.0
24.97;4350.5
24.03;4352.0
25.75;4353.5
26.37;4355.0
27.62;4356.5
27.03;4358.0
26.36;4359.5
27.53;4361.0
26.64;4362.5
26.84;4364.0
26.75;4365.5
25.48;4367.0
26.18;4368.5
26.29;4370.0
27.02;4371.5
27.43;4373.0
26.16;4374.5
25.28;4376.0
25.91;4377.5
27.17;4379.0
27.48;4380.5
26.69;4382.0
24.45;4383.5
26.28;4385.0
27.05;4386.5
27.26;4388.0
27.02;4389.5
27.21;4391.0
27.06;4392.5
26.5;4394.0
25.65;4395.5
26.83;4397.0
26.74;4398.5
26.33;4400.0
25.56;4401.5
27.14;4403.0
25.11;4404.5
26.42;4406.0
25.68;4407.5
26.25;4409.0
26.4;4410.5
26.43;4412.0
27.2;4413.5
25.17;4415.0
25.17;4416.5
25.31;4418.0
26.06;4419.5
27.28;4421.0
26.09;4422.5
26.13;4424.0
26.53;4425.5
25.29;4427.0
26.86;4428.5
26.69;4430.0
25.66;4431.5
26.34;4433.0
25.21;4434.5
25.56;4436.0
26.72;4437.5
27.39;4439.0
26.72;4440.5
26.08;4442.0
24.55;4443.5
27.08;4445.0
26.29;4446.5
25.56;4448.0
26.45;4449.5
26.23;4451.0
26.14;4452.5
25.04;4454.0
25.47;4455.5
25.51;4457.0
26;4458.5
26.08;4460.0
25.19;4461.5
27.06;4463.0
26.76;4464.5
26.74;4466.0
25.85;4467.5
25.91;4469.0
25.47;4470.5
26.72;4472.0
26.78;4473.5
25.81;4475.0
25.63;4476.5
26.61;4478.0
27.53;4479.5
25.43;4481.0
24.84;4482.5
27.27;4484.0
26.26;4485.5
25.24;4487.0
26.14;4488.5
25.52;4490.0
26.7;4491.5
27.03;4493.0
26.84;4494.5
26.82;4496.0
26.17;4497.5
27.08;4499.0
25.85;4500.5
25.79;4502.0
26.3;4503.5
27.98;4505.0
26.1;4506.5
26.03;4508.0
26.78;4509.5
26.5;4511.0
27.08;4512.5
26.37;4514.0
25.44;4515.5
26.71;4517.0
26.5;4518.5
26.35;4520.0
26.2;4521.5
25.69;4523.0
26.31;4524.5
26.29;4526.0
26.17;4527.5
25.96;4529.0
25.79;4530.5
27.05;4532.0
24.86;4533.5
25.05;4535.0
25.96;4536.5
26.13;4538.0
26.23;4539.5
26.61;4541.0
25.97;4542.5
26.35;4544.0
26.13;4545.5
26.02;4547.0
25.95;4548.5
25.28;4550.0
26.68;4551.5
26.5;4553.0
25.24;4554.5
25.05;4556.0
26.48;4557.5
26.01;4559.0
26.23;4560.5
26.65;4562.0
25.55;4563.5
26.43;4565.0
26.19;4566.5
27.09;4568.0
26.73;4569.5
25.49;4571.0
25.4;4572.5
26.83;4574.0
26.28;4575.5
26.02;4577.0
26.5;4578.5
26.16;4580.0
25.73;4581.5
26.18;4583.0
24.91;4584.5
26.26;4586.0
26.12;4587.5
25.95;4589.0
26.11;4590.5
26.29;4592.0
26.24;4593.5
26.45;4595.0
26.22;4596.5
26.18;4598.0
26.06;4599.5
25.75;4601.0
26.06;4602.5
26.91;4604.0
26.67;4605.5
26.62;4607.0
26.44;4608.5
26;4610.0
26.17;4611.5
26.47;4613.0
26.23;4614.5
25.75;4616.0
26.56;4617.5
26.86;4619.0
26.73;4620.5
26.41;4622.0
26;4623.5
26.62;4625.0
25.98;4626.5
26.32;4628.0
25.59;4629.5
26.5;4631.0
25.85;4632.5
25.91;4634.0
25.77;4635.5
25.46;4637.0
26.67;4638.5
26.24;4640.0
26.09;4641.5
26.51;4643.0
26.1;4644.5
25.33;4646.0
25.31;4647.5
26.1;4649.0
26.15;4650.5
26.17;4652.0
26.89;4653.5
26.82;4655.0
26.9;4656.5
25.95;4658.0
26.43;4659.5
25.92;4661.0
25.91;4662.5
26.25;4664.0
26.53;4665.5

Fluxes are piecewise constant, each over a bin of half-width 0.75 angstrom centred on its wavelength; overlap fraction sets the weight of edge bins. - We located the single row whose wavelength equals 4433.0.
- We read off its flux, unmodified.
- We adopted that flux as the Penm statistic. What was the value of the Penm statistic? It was 26.34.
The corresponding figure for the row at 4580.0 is 26.16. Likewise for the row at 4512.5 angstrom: 27.08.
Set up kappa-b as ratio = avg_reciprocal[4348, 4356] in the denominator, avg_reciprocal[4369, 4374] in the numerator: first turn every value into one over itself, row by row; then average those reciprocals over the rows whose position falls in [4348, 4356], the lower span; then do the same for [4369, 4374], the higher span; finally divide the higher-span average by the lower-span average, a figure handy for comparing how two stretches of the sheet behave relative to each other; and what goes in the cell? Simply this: 0.94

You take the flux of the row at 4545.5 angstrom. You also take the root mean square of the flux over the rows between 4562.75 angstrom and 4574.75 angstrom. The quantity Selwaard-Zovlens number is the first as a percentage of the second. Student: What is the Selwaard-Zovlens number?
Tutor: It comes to 100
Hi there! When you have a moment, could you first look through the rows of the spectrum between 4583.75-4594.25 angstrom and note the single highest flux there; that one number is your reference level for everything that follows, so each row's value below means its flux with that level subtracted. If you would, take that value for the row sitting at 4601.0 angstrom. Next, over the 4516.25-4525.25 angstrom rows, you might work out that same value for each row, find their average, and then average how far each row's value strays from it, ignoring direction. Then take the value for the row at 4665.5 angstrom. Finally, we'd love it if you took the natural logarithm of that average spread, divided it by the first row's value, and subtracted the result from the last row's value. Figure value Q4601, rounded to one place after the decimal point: -2.5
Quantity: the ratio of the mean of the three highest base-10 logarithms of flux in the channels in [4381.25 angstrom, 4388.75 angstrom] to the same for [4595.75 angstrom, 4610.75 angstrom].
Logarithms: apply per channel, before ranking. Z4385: 1.003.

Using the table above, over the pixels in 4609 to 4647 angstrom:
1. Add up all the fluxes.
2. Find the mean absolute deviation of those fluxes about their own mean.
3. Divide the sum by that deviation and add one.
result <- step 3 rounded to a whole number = 1972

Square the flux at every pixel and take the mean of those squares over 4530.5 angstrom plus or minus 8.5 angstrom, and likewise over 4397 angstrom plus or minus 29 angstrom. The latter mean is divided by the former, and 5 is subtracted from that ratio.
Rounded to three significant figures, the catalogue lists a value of -3.97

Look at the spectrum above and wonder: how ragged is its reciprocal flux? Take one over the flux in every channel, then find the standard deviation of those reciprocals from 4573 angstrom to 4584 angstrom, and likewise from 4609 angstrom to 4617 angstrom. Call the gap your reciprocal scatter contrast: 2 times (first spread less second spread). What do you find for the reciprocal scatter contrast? 0.0002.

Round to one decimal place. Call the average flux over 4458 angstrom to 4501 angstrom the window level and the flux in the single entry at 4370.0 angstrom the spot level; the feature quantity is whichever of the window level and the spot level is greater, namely 26.3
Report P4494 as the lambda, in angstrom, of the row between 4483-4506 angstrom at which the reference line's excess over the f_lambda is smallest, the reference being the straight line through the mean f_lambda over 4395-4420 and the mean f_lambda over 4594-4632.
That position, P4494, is 4505.0 angstrom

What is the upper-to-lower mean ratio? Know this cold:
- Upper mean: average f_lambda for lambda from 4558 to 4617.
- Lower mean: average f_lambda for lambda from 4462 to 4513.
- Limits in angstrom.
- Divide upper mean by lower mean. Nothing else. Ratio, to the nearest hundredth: 0.99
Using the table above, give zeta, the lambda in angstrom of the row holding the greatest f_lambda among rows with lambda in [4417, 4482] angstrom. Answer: 4479.5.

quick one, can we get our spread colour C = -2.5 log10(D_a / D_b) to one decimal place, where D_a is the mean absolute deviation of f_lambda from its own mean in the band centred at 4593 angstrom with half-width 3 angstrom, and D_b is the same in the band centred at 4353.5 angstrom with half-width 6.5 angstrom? 2.4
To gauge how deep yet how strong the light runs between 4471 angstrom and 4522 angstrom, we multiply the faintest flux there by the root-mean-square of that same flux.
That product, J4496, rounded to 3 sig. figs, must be 655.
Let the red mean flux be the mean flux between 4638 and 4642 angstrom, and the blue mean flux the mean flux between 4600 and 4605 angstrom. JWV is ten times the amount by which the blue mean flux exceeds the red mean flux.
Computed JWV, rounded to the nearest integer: -1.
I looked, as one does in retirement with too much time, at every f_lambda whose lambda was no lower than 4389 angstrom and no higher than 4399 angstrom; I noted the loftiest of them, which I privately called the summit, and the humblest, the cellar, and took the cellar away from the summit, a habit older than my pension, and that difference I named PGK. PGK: 1.6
